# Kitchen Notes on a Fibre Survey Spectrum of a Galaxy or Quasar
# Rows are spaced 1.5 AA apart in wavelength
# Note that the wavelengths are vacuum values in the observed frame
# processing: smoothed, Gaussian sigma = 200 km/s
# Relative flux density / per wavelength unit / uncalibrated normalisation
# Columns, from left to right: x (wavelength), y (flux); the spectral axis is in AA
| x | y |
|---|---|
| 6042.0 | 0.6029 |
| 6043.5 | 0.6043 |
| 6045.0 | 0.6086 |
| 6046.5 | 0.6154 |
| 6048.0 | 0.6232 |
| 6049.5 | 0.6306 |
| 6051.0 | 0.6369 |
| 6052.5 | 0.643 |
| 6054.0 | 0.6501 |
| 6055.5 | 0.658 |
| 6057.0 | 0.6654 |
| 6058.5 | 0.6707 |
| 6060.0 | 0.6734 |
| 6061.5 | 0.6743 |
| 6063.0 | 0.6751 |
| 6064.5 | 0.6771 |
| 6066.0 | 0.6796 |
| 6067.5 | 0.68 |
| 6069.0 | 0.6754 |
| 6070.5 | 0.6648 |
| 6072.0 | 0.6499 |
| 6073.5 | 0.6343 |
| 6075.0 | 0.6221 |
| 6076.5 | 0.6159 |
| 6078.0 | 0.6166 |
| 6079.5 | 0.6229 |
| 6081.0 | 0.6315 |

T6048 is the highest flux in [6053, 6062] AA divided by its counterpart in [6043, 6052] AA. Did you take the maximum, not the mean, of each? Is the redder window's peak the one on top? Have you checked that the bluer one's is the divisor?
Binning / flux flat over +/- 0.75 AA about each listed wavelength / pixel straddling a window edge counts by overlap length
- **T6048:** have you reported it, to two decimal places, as 1.06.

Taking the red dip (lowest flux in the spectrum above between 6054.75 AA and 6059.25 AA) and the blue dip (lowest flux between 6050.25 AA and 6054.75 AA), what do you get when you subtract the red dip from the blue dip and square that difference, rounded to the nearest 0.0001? 0.0004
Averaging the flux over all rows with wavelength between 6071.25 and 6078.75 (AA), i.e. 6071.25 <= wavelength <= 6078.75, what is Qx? 0.628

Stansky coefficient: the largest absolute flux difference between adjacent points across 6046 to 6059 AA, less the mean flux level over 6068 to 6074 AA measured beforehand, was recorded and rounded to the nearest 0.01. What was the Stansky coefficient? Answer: -0.65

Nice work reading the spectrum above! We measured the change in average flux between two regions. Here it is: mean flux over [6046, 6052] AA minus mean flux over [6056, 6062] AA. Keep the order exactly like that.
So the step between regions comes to -0.04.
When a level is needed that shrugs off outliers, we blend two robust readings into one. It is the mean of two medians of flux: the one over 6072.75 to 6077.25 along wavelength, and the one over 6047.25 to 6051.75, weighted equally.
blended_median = 0.626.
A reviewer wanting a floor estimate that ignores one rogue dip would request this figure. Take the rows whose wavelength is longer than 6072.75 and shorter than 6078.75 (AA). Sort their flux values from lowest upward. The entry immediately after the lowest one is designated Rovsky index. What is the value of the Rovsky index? 0.6166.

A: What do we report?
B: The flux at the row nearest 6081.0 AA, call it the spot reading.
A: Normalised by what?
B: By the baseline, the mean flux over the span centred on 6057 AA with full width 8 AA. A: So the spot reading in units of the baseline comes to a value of 0.95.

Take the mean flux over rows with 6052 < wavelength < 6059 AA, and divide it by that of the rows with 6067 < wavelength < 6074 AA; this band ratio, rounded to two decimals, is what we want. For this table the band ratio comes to 0.99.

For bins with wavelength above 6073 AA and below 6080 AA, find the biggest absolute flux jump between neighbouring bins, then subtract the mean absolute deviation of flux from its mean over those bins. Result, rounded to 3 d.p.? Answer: 0.007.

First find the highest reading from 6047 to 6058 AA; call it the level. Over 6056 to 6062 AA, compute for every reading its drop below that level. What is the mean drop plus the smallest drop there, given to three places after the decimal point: -0.014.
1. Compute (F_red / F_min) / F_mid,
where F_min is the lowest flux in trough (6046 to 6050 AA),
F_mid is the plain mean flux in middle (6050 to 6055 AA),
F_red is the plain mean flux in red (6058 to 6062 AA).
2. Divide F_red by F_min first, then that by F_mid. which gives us 1.699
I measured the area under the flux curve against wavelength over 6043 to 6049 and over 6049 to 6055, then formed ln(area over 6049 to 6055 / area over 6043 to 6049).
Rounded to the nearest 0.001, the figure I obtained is 0.044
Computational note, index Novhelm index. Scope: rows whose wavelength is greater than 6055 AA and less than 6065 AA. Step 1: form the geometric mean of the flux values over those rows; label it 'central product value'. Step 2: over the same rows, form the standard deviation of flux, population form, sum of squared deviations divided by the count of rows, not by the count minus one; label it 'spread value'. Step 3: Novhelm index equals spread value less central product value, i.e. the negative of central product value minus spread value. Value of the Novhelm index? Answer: -0.664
